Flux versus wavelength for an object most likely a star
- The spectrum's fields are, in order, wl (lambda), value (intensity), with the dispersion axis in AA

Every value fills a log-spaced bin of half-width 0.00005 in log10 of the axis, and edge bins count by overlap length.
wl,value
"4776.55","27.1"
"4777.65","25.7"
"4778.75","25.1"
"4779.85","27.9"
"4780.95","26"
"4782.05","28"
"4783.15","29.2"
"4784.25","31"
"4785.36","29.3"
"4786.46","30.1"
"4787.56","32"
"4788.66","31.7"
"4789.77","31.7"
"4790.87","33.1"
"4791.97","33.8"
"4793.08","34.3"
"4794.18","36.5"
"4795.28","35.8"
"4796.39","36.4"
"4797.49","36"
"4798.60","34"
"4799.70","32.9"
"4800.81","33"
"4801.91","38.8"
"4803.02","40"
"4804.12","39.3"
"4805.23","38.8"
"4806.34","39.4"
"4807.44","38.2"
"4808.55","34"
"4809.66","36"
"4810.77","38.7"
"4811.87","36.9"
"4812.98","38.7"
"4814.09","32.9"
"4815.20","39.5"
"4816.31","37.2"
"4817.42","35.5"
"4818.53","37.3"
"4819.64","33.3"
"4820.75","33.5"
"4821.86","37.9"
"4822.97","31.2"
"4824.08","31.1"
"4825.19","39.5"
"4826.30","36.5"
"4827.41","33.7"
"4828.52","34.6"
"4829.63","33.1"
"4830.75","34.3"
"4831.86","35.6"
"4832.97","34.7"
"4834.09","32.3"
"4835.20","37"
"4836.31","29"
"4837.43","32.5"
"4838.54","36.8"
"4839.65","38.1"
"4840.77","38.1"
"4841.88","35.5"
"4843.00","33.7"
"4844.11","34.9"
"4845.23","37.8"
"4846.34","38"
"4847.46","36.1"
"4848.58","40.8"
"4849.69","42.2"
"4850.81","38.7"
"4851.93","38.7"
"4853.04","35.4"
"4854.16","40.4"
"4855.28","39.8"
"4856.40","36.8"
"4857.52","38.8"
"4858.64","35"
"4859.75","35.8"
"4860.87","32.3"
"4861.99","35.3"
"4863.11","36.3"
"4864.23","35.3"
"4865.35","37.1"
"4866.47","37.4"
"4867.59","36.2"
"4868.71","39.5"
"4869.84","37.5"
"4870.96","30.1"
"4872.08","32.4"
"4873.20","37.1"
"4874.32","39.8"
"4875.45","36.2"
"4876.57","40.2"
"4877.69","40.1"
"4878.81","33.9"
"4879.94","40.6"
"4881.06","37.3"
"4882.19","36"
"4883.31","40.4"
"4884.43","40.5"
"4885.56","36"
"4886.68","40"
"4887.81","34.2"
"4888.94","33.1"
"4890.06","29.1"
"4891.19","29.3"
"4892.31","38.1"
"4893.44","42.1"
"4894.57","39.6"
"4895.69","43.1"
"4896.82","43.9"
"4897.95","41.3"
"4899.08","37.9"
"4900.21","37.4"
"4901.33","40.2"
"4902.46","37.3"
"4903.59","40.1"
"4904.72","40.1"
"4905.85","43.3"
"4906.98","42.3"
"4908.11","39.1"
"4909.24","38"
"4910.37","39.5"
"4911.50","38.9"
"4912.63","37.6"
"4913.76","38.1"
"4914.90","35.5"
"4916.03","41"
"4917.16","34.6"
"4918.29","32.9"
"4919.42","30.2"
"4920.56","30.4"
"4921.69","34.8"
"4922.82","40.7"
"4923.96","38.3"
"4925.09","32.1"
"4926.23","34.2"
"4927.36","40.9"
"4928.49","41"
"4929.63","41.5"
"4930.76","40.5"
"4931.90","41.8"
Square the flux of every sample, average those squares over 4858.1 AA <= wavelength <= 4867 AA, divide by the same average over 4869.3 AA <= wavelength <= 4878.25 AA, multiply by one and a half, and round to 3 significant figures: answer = 1.40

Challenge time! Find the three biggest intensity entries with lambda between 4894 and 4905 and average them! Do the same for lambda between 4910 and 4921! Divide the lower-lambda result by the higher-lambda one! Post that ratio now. 1.07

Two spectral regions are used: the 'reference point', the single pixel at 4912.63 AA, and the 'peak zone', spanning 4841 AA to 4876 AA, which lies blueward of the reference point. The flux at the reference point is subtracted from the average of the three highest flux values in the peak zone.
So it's 4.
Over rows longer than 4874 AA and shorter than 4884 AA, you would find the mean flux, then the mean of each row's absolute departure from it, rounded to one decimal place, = 2.2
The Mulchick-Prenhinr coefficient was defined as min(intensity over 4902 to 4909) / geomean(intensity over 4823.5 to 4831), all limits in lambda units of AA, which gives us 1.08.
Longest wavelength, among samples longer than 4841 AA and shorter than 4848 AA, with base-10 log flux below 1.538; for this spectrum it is 4843.00 AA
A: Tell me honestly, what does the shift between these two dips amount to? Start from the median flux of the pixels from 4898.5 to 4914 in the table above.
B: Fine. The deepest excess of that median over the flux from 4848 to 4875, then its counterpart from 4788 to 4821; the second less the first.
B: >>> -1.6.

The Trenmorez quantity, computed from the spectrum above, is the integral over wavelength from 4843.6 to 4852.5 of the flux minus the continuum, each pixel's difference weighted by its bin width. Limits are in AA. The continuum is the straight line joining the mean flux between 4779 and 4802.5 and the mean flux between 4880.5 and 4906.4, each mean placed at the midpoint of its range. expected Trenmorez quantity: 24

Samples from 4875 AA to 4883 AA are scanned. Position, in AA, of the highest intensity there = 4879.94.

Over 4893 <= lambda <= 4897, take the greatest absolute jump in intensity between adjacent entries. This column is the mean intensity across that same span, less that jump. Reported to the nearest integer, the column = 39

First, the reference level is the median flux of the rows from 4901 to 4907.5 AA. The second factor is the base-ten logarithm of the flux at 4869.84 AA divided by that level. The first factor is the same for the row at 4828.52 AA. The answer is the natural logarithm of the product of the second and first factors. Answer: -6.3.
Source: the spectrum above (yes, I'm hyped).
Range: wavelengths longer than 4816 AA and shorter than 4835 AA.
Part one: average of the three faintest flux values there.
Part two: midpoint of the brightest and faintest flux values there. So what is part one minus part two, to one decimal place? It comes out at -3.8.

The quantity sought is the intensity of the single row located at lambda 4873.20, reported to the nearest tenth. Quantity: 37.1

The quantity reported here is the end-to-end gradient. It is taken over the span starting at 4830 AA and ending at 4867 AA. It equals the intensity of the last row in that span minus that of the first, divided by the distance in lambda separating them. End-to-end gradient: 0.09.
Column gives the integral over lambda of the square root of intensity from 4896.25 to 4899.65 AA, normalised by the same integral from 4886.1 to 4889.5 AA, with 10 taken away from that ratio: -8.93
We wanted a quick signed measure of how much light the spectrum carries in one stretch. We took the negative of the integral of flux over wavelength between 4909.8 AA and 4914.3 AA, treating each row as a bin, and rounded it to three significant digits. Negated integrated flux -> -174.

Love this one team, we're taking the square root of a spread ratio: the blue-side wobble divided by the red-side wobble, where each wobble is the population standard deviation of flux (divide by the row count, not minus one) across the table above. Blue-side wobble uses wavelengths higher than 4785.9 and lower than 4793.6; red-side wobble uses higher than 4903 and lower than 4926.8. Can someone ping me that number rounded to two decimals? 0.60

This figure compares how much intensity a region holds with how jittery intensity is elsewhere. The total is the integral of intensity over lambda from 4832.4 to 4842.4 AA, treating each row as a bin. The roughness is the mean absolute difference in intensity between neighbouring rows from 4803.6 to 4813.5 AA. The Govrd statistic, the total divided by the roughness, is 189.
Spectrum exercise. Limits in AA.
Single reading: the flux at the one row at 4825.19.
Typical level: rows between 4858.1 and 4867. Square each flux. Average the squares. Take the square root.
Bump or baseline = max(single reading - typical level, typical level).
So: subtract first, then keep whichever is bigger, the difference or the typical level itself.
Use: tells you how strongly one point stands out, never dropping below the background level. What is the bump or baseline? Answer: 35.6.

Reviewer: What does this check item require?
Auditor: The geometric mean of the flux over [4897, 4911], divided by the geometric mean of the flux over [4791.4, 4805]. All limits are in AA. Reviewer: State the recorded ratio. 1.11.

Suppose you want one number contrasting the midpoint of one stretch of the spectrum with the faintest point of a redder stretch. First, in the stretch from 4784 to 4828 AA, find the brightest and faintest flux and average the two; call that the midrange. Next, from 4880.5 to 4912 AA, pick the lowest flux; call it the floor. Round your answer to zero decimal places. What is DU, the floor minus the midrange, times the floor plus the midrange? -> -354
